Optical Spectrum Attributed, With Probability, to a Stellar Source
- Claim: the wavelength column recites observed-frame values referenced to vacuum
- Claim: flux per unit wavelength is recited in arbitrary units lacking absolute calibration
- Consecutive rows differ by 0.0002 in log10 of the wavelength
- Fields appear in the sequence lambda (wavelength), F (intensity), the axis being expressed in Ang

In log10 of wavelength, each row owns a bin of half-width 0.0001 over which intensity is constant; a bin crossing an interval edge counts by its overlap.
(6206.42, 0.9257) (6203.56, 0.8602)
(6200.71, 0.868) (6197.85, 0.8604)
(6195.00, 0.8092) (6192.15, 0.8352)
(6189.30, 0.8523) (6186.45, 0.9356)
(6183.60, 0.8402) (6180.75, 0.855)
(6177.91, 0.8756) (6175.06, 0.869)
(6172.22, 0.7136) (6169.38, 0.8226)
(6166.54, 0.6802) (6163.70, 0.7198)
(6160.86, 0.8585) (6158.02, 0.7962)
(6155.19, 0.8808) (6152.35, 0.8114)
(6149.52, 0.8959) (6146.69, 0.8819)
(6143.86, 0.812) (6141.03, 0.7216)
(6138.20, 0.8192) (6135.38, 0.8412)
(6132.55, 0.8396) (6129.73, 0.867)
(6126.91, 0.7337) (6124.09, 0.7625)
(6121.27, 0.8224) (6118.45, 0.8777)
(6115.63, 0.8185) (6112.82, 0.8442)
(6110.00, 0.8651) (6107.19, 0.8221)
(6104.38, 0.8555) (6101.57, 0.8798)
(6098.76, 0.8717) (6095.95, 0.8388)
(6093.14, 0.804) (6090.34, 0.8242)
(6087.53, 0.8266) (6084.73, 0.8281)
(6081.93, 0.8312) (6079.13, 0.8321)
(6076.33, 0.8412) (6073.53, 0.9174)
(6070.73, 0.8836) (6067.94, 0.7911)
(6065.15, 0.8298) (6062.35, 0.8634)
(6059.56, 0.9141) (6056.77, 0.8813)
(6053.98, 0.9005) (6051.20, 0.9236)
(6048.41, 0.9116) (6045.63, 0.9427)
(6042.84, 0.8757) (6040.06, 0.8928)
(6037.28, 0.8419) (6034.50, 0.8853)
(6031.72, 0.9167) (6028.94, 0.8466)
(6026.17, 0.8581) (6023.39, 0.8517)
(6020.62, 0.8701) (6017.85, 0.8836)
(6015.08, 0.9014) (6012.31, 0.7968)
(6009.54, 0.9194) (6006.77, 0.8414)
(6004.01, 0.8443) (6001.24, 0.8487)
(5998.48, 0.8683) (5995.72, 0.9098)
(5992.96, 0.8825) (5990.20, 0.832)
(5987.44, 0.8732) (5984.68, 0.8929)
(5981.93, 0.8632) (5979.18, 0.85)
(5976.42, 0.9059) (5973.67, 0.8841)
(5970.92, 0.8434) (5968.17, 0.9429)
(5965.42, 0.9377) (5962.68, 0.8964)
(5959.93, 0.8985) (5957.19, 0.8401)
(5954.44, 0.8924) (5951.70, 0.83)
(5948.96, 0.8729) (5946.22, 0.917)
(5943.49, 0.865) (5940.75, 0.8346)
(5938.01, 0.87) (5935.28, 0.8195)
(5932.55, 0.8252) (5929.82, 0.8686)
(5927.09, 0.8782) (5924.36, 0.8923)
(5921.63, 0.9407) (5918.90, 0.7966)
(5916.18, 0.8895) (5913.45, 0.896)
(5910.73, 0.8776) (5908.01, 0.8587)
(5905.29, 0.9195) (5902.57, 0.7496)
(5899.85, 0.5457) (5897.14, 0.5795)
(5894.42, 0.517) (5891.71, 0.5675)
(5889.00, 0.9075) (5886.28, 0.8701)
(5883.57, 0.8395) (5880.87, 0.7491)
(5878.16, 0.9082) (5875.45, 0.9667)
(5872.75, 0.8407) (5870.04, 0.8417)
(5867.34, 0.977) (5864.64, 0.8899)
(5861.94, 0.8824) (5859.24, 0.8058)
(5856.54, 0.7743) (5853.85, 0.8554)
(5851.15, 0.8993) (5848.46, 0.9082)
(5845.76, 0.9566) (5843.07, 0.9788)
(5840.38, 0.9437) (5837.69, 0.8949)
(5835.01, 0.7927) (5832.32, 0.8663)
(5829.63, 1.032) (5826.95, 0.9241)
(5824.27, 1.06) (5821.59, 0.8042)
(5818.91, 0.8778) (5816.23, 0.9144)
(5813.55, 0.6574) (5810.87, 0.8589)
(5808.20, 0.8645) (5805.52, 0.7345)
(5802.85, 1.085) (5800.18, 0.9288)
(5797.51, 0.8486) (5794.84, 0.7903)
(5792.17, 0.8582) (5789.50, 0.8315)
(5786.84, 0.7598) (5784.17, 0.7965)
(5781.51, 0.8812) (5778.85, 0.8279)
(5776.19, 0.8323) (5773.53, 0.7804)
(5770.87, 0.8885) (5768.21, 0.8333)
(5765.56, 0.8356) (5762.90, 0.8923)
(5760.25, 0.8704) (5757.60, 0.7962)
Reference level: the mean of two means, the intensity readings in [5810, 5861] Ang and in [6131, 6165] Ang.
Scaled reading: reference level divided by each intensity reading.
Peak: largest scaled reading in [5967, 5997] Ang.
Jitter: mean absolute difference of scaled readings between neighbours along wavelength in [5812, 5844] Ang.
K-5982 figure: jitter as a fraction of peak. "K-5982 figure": 0.13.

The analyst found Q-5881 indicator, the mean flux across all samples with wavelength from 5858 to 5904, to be 0.790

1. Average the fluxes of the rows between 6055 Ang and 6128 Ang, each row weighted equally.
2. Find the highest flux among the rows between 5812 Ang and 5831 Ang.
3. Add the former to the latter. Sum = 1.90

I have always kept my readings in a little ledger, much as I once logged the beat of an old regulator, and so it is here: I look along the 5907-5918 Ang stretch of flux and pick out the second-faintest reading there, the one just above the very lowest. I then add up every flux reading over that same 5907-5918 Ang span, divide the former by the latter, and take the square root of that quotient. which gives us 0.499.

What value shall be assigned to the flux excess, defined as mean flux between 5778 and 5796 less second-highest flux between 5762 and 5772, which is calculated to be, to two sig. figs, -0.068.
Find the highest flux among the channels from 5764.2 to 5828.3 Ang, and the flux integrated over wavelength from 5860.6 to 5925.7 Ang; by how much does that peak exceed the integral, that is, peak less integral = -52.4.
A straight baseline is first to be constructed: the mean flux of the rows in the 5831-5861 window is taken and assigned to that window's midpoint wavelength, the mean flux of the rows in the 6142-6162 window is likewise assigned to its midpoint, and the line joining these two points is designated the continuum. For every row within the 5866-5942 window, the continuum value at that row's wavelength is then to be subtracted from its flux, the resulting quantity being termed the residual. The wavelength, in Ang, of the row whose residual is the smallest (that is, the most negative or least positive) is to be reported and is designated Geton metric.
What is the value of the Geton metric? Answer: 5894.42 Ang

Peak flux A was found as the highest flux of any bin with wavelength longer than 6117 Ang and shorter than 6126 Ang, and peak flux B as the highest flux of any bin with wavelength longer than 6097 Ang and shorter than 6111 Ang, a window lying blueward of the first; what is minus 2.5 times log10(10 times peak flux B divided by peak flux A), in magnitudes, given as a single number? -2.503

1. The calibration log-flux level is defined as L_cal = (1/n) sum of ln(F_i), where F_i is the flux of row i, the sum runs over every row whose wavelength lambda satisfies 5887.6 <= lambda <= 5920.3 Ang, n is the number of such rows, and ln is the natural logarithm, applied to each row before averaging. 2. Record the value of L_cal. -0.30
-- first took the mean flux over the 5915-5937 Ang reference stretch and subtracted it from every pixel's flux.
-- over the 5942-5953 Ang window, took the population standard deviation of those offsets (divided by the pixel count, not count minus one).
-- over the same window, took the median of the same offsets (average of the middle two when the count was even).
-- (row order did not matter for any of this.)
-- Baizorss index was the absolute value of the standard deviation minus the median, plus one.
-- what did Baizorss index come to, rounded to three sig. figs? 1.03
